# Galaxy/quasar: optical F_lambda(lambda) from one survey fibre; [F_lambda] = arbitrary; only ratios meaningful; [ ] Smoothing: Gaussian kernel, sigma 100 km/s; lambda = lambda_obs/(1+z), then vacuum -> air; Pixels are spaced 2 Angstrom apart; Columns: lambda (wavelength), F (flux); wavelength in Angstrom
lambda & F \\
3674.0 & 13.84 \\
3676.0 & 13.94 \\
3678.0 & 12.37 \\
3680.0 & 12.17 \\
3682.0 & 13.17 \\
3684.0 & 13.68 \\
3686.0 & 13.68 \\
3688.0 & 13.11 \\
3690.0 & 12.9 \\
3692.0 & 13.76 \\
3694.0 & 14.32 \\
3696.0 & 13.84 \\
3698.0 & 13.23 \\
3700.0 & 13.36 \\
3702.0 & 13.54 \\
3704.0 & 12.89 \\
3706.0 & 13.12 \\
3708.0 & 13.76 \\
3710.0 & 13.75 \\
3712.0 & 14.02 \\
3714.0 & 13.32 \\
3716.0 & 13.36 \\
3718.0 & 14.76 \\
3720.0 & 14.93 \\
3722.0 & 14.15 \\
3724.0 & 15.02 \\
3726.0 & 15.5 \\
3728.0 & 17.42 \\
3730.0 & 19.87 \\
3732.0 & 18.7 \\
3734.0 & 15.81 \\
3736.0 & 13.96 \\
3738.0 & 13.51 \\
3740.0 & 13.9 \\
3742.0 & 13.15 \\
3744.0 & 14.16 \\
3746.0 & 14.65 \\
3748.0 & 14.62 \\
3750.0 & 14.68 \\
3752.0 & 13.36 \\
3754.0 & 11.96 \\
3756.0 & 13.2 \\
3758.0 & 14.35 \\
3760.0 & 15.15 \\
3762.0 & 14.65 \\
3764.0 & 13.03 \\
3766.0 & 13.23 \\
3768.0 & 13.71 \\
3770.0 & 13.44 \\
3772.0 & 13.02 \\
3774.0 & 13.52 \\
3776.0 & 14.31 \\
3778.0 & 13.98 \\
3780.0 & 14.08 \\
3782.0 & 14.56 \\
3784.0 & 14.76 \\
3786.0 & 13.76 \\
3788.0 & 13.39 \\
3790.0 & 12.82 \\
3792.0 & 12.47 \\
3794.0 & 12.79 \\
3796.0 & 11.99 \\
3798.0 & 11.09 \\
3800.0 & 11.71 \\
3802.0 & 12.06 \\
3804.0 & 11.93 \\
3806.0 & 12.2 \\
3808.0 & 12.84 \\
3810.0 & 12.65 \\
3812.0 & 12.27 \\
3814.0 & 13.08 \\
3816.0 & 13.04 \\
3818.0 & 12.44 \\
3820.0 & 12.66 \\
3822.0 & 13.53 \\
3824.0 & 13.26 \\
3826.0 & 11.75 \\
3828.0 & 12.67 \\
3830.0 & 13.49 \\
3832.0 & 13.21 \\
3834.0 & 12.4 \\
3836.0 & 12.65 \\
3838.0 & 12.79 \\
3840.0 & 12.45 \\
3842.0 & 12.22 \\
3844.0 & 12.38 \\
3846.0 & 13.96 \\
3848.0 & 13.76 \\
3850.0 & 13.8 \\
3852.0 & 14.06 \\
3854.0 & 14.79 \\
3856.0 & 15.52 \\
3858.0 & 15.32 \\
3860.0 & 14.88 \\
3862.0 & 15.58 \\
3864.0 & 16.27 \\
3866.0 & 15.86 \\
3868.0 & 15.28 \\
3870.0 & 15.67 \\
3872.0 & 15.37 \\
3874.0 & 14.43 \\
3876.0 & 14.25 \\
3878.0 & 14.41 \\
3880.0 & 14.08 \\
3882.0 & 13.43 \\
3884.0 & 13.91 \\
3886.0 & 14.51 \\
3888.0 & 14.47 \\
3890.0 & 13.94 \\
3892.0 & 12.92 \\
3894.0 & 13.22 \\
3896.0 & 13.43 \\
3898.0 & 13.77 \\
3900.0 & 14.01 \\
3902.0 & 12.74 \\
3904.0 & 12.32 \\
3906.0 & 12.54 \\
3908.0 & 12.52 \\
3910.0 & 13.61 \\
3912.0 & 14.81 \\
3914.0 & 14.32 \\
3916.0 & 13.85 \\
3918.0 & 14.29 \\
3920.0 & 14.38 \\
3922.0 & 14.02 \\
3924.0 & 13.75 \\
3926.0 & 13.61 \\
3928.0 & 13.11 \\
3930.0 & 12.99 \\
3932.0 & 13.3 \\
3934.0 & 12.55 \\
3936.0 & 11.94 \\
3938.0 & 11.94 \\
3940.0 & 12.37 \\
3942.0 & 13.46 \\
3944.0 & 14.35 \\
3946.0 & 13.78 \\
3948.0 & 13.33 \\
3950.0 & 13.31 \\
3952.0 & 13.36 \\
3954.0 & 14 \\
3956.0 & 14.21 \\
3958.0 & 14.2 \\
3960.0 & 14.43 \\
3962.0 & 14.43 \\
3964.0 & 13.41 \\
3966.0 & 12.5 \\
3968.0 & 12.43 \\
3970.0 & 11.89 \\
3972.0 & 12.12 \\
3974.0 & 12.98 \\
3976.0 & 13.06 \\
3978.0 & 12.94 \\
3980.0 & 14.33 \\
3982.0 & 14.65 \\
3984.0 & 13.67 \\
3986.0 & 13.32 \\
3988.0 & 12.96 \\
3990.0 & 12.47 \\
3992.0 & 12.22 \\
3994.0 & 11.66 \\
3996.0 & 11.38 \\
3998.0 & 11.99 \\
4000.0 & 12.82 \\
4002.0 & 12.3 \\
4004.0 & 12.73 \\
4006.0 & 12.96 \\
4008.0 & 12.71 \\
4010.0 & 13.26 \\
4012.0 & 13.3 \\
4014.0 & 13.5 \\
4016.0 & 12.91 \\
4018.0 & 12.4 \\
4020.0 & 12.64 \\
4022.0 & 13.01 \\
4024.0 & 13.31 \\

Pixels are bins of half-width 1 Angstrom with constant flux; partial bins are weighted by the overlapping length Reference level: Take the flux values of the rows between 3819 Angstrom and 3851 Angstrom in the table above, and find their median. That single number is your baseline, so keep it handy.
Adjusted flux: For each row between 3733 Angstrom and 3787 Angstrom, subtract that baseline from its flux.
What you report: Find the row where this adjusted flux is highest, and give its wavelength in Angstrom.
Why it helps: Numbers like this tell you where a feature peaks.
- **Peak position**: 3734.0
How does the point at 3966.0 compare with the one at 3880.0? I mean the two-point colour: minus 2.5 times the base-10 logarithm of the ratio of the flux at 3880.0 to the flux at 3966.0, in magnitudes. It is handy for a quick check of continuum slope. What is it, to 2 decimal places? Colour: -0.13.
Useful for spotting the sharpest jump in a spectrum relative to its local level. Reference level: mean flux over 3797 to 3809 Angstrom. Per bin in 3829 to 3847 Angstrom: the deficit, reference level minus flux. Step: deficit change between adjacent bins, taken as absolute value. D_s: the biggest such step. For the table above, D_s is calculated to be 1.58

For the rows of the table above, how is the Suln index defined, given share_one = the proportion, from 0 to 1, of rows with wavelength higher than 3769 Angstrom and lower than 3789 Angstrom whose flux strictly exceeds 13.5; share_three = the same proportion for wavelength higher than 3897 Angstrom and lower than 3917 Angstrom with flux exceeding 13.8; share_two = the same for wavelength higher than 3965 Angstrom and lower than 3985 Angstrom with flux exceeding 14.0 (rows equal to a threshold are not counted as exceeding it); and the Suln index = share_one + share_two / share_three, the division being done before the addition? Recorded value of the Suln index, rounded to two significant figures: 1.2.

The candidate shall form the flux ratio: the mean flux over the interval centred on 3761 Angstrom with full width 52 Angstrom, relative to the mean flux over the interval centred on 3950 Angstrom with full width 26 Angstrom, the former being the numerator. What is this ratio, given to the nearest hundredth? 1.02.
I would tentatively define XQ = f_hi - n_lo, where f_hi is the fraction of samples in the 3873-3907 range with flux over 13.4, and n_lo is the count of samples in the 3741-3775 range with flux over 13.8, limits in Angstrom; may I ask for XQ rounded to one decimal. -6.3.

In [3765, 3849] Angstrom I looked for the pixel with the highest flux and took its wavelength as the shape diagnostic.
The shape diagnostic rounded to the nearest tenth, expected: 3784.0 Angstrom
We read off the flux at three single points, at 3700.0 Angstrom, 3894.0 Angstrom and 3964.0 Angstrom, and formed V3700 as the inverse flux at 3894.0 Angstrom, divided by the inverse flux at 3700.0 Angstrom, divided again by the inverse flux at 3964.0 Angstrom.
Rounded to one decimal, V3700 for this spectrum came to 13.6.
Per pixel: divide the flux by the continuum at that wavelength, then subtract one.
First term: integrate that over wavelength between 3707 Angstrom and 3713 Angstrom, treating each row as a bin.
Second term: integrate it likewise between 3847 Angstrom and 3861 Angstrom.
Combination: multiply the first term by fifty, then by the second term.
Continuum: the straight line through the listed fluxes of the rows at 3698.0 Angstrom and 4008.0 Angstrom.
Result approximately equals 25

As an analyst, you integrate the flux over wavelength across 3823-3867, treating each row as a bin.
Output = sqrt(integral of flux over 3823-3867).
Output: 24.6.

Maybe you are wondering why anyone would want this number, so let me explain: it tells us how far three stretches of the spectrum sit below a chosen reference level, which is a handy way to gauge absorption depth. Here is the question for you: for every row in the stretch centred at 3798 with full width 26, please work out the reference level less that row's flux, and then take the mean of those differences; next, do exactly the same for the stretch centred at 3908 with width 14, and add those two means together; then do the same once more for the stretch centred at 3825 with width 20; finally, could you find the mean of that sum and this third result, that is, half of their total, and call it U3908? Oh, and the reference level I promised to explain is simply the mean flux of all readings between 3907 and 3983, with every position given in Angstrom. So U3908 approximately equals 0.88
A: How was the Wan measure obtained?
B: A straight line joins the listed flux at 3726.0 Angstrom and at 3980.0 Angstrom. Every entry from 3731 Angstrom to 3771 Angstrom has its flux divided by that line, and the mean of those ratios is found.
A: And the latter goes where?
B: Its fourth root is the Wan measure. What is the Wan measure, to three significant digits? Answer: 0.979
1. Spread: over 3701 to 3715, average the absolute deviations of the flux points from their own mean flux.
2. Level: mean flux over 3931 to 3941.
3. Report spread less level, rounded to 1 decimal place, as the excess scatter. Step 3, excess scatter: -12.1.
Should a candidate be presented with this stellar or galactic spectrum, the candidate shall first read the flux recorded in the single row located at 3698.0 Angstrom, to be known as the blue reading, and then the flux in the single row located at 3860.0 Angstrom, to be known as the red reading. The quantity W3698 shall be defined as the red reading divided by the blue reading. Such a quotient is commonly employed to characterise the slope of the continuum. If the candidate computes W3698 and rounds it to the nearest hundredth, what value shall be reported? 1.12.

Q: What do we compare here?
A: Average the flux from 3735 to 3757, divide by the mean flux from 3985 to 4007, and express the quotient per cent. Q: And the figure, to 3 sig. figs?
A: 110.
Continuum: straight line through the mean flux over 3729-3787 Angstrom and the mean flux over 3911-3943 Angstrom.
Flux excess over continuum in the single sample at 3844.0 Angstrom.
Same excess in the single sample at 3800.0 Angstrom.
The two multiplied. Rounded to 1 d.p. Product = 3.5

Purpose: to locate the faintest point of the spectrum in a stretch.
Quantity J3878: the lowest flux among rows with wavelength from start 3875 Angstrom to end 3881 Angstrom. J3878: 14.08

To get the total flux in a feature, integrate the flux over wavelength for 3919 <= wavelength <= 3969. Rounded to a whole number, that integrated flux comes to 670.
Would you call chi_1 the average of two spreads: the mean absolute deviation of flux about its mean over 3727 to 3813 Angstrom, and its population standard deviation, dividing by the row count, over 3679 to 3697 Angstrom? 0.89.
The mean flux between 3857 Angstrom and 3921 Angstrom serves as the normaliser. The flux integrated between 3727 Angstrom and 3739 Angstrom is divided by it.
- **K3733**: 14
